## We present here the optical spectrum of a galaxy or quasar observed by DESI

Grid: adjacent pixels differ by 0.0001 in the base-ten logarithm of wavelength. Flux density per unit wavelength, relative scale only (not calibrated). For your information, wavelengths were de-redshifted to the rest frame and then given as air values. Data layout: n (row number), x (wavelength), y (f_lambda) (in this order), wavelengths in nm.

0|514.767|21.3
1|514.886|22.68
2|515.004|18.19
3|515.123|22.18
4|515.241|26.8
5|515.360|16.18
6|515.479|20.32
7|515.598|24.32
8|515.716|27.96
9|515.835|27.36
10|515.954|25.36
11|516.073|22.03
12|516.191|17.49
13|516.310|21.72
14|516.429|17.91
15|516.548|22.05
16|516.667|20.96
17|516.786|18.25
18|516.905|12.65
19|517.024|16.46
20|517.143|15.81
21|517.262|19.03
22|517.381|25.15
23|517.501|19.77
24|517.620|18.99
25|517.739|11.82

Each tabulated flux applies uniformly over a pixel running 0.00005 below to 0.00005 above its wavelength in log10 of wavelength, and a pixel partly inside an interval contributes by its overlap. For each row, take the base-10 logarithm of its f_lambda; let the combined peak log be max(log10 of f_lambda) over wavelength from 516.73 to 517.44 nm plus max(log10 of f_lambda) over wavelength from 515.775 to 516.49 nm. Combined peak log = 2.838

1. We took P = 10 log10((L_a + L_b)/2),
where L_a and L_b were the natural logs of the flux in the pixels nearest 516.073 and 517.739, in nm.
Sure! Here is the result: 4.44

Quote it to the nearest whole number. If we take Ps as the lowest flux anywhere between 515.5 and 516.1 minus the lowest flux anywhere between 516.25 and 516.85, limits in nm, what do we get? 4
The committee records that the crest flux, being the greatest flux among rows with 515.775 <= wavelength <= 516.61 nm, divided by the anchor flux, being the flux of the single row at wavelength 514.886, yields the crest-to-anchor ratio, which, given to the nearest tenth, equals 1.2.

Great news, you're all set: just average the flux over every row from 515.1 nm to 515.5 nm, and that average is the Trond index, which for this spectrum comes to 21.4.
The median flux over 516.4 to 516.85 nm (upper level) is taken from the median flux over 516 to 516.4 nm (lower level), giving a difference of 2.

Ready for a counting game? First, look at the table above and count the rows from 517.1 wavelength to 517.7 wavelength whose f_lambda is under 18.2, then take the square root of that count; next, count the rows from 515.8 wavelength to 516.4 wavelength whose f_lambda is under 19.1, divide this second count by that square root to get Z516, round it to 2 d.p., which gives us 1.00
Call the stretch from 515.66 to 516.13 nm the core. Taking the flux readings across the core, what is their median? 26.4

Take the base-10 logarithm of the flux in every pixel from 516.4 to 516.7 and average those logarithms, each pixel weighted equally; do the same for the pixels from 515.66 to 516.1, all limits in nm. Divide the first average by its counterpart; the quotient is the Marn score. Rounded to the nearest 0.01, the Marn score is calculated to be 0.93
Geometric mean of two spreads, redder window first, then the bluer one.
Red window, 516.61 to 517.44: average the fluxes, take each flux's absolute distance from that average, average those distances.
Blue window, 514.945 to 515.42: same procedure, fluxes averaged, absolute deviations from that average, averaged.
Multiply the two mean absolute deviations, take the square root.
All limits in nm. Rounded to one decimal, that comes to 3.3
